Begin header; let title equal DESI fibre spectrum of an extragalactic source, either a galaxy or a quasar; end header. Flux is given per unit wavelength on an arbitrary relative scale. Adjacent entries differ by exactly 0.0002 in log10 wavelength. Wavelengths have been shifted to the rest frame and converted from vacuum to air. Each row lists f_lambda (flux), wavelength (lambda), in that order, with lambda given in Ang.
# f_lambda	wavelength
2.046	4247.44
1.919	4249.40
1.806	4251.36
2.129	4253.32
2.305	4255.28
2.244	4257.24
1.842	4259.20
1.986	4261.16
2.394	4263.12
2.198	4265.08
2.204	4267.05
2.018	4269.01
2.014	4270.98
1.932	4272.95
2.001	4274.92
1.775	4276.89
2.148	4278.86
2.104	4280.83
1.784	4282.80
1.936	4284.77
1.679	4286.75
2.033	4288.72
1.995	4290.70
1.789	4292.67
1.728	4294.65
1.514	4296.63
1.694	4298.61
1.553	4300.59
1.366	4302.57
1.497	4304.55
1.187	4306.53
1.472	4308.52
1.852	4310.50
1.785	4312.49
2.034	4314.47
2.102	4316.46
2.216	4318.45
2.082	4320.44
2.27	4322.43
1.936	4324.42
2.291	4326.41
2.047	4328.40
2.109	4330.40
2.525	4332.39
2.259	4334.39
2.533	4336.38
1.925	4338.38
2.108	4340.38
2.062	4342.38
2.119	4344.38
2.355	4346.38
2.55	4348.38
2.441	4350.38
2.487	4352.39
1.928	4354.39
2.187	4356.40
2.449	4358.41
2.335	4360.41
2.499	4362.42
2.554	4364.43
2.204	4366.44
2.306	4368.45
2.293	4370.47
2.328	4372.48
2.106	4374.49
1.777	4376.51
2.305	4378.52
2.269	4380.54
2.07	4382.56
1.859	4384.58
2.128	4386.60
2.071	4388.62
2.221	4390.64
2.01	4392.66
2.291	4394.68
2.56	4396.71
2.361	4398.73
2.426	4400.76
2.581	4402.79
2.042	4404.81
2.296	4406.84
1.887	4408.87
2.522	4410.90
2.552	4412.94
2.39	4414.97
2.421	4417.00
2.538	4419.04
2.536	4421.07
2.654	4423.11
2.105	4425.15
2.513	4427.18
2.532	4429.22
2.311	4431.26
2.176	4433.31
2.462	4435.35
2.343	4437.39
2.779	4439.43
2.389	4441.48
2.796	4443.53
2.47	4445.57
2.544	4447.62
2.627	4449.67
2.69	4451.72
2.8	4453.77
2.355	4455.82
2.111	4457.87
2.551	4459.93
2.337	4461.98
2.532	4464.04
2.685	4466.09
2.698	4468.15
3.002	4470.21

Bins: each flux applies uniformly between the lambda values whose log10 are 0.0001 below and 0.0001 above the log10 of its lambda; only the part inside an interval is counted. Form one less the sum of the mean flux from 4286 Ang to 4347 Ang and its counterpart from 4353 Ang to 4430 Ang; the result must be -3.23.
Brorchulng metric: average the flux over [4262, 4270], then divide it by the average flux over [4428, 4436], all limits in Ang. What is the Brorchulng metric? 0.93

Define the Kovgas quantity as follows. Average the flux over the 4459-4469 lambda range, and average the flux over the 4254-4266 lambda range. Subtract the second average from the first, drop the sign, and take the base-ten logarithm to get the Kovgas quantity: -0.40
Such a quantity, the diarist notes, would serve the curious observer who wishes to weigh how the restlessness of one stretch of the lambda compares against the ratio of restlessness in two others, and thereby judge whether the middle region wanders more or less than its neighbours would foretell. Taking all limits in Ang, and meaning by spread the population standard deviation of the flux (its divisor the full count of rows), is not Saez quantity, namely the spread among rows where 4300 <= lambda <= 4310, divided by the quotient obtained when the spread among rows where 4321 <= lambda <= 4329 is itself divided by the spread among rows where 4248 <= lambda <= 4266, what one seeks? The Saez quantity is 0.17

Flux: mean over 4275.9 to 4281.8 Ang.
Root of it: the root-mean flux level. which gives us 1.42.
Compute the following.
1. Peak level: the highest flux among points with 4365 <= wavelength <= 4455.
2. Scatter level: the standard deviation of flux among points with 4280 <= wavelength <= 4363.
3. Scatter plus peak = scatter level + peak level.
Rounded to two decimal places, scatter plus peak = 3.14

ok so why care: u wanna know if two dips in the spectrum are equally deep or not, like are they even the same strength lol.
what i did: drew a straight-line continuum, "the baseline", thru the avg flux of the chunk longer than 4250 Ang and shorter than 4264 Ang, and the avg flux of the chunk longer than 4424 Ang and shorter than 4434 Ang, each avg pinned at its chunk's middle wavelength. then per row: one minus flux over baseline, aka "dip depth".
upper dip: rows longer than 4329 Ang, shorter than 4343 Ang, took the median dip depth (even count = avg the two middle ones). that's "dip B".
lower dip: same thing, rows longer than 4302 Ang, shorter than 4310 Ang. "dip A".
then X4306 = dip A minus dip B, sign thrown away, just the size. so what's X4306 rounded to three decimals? 0.304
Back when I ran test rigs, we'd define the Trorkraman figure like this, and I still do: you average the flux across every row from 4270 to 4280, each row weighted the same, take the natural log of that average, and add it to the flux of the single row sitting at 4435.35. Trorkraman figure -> 3.1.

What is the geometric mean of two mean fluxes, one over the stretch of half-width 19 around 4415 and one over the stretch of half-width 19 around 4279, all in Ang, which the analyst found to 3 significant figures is 2.16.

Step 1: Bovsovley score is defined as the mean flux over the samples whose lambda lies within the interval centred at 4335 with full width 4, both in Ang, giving 2.40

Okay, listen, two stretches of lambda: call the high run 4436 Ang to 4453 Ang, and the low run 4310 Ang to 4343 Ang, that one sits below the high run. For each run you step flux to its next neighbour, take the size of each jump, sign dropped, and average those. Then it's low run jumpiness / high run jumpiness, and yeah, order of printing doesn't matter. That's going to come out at 0.89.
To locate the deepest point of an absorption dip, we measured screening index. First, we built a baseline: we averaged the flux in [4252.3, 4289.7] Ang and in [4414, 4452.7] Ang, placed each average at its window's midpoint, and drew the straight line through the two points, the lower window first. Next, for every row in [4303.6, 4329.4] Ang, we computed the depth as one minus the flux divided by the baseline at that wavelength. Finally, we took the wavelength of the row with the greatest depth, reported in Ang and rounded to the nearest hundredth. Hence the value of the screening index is 4306.53 Ang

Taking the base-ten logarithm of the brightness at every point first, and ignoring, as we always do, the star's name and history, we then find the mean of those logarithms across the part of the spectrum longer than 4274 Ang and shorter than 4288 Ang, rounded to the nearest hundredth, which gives 0.28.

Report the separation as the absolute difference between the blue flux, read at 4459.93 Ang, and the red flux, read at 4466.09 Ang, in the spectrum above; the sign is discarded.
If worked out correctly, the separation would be 0.13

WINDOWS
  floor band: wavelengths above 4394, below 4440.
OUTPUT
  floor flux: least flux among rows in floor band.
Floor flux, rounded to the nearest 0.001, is 1.887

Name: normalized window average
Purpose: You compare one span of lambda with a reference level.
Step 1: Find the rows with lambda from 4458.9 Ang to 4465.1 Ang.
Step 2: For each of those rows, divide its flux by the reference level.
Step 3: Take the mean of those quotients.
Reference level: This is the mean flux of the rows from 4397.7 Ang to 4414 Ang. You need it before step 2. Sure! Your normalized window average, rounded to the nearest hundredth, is 1.06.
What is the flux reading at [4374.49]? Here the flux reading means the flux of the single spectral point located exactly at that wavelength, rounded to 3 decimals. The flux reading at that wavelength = 2.106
